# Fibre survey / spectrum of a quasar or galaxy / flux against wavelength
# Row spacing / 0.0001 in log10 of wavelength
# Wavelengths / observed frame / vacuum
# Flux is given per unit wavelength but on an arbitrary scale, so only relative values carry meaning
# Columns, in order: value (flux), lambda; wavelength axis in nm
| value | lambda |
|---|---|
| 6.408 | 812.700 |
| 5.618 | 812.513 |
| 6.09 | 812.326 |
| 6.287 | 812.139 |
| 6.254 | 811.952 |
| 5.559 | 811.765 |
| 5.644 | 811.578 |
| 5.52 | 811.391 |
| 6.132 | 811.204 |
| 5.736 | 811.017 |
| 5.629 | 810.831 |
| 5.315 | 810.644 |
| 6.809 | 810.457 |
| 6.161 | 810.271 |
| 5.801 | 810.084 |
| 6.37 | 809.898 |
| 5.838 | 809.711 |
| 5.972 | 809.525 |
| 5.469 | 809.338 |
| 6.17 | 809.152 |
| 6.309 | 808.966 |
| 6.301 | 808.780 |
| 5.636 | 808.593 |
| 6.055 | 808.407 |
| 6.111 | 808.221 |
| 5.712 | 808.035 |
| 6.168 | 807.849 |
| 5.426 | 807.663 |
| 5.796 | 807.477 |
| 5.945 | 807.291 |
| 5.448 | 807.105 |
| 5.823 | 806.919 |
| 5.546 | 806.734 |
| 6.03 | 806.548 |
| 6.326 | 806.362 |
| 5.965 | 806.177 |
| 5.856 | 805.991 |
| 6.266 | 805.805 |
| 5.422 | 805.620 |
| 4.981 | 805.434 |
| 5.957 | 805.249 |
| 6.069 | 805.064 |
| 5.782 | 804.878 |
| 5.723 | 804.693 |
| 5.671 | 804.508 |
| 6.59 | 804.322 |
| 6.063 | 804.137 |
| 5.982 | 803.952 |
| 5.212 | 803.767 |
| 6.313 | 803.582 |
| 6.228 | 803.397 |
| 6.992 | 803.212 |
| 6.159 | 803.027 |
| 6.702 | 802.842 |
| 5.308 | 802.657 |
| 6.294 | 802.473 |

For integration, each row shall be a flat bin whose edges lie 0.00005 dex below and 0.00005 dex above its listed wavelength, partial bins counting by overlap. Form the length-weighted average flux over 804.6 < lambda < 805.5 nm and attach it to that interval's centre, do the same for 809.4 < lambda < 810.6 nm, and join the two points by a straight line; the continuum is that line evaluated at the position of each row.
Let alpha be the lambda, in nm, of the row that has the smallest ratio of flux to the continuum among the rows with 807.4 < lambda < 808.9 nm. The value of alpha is 807.663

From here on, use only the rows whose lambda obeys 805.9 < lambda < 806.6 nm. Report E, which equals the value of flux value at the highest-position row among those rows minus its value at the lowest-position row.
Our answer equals 0.2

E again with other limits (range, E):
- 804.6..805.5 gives -0.7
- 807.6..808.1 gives 0.3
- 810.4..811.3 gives -0.7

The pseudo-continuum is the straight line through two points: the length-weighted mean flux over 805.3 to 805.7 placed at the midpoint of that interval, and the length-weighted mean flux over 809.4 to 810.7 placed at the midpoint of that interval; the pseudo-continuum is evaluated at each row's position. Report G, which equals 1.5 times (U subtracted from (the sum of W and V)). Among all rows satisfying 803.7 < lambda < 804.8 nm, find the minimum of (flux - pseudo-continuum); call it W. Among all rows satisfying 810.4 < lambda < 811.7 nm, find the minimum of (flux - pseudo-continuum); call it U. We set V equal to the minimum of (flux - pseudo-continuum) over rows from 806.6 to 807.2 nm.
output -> 1.4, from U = -0.8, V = -0.10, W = 0.2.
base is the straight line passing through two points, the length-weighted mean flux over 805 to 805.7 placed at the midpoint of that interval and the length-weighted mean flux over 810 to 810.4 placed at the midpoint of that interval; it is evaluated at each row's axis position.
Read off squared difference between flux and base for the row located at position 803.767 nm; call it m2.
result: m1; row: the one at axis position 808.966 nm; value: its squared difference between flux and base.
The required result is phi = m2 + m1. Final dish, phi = 0.2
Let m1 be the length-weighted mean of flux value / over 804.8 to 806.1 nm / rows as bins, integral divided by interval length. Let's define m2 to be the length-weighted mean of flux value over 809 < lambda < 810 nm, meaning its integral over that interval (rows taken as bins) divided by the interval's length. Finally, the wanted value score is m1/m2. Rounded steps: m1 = 5.76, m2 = 6.0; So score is 0.96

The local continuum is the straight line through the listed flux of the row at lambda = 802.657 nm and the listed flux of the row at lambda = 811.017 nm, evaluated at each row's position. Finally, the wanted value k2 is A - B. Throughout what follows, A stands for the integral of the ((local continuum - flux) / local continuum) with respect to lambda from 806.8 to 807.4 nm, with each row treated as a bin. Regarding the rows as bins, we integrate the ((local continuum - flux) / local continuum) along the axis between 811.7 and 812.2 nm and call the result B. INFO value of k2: 0.001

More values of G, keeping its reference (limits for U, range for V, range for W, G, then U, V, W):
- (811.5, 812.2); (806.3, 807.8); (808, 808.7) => 0.6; -0.8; -0.21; -0.2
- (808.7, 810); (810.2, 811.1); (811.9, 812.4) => -1.1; -0.5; -0.83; -0.3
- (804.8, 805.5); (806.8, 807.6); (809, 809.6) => -0.4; -0.3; -0.10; -0.5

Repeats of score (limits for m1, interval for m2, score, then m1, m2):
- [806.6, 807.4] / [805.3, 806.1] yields 1.01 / 5.71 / 5.7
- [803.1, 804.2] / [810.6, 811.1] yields 1.10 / 6.13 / 5.6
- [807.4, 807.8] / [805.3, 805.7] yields 1.07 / 5.66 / 5.3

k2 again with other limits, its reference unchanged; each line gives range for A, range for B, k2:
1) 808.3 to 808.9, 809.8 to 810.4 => 0.006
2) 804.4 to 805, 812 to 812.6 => -0.016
